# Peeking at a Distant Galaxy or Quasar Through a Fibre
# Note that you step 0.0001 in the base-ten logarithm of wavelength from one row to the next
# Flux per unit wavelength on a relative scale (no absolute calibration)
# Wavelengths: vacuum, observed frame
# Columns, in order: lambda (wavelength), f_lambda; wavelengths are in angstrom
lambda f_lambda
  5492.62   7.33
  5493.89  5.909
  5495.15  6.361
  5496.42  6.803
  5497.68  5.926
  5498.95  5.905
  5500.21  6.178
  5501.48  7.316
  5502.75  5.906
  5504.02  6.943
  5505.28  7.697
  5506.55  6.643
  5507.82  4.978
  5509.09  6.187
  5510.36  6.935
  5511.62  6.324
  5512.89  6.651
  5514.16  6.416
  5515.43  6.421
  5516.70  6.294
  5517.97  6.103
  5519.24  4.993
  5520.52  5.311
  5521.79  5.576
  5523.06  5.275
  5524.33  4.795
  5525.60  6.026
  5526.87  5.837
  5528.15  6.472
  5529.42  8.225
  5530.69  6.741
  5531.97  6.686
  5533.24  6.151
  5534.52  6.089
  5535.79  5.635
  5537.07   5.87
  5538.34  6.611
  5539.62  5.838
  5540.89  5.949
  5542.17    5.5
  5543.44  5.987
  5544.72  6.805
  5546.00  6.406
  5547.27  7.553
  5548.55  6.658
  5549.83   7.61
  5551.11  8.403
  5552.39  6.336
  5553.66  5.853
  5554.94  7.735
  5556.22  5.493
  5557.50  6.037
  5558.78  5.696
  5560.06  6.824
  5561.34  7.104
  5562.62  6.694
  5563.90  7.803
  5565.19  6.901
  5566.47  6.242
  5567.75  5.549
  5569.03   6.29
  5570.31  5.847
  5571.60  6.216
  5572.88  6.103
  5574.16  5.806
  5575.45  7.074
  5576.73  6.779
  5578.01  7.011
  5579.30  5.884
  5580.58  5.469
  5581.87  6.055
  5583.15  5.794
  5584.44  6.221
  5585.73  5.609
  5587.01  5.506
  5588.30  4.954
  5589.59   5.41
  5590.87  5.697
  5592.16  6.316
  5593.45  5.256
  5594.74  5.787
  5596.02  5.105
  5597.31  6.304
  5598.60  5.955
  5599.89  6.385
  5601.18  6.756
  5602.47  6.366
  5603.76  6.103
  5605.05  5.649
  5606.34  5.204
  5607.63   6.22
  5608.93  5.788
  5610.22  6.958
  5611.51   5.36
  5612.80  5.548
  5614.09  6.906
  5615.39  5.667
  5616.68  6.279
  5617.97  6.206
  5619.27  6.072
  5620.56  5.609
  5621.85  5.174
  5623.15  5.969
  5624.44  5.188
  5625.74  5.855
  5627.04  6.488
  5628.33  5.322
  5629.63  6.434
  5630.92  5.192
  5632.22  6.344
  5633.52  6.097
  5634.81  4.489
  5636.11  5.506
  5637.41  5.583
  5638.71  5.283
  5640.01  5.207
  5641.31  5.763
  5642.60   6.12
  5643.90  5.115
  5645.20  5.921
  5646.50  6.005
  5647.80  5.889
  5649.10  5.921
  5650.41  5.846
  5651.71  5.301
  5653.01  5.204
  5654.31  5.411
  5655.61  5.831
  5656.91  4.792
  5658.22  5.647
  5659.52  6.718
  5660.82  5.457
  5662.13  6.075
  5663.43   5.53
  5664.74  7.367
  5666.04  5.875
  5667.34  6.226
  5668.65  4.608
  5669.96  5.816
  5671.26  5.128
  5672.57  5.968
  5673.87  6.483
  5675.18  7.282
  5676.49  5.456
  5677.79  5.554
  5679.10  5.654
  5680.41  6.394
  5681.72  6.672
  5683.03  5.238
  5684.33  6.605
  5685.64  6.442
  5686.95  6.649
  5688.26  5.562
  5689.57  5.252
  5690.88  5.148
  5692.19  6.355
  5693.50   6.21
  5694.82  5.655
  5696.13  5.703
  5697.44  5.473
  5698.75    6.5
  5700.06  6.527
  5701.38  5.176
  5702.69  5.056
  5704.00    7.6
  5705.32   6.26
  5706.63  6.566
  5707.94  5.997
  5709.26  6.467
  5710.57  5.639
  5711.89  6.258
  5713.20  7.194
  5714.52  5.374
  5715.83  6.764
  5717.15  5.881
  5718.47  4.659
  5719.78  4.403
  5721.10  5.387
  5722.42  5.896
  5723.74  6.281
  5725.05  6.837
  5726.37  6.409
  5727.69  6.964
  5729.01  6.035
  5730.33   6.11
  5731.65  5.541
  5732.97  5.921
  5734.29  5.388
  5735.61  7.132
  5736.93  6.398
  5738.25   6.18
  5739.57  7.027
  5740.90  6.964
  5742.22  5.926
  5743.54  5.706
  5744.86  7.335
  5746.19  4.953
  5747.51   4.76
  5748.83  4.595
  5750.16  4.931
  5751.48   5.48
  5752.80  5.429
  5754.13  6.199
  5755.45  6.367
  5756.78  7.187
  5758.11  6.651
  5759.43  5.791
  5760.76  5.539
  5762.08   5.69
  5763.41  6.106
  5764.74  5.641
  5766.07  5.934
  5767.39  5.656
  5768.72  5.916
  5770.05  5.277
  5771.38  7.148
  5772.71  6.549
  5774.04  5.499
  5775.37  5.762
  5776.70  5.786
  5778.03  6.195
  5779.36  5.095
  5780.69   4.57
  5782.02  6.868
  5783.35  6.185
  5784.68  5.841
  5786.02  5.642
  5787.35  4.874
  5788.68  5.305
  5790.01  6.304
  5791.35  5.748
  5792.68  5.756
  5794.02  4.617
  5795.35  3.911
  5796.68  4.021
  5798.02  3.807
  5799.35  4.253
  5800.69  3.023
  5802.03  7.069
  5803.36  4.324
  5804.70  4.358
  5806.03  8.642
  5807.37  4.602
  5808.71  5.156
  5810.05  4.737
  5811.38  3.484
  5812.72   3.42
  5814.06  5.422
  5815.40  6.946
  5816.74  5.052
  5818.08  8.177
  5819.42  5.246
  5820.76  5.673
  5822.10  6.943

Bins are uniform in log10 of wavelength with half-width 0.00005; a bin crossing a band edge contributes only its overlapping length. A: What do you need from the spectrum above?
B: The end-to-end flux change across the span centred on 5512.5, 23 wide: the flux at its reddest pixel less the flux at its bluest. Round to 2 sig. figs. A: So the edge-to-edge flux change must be -2.0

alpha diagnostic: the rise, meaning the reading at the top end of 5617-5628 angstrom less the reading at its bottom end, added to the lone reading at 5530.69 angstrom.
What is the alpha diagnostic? 7.0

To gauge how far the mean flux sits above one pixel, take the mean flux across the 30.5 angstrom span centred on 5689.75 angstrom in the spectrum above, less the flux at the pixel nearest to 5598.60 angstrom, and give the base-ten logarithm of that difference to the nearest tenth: -1.3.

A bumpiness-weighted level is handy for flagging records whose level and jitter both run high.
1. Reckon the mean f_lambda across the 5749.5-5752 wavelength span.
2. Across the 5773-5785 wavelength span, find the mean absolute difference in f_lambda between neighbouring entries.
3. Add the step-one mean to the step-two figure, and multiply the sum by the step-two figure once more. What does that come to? 4.2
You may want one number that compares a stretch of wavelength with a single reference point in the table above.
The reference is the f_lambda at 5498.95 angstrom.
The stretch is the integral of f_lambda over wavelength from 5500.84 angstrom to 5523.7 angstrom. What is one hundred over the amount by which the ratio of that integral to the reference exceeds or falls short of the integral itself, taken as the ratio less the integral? -0.847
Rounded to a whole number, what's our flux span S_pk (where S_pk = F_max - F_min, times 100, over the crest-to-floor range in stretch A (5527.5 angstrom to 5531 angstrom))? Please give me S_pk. 175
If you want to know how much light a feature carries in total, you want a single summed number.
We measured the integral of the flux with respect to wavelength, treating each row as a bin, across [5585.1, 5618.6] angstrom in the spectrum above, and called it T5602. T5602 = 198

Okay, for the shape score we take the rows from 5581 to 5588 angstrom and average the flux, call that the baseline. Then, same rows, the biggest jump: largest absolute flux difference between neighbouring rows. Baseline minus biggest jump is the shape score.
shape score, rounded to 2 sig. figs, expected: 5.2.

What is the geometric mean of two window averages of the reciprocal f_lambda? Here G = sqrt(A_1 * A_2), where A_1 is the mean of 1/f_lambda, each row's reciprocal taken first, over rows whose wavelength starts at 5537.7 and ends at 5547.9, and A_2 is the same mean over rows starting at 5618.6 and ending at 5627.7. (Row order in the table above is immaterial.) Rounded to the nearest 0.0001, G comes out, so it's 0.1668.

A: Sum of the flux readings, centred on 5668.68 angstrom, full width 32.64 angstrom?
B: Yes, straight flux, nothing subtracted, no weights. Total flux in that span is 147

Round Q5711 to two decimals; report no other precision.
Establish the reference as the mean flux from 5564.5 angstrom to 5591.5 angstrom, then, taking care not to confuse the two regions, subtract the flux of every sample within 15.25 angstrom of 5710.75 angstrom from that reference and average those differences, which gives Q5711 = 0.02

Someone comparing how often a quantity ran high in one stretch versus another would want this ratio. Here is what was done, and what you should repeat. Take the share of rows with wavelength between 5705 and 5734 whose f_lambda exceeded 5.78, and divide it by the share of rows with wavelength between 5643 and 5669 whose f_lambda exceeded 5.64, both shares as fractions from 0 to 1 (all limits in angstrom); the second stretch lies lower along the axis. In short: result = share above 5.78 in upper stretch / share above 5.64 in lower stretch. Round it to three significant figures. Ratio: 1.21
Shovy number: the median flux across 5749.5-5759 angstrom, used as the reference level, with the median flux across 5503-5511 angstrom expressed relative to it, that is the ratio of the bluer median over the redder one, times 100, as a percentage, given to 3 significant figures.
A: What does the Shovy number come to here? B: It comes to 110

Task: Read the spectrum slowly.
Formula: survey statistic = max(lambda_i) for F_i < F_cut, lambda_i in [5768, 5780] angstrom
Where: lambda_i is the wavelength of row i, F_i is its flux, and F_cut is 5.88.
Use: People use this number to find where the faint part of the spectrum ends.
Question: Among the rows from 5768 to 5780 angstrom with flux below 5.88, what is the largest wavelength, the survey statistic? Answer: 5779.36 angstrom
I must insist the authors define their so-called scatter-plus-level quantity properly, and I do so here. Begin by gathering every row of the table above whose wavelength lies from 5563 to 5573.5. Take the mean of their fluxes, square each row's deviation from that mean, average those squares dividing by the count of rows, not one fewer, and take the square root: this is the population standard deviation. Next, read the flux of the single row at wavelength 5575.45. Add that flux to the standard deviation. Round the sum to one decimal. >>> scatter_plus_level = 7.7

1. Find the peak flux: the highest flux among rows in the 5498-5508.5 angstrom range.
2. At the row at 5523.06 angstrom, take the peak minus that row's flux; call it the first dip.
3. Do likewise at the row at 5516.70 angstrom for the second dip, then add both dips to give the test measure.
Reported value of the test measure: 3.8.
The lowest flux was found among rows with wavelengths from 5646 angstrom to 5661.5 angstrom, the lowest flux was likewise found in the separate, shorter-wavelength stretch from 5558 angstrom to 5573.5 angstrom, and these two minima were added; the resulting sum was 10.3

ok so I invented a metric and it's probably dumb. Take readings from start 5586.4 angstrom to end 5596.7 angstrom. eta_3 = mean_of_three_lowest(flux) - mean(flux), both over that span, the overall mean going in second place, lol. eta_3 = -0.4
